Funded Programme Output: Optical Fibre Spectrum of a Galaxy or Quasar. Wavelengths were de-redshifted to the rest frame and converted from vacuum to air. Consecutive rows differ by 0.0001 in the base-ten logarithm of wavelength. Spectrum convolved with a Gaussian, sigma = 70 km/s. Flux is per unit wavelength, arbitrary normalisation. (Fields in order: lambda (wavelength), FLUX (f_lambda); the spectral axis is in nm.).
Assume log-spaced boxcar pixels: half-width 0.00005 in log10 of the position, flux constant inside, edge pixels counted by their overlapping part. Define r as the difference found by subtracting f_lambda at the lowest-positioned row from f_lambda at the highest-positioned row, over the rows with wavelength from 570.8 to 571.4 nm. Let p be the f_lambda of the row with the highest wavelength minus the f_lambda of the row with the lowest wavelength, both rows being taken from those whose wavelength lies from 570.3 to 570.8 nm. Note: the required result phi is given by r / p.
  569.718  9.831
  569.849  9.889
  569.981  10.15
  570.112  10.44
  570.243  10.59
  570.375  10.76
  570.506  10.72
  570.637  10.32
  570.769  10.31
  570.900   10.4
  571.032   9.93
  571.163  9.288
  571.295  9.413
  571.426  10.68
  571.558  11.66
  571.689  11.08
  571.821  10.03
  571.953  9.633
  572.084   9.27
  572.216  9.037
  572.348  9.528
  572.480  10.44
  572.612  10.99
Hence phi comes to 2.2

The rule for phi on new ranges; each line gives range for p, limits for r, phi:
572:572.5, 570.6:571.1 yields -0.3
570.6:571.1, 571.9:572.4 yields 0.3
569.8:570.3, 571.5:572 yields -2.9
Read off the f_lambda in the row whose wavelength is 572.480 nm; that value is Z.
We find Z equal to 10.44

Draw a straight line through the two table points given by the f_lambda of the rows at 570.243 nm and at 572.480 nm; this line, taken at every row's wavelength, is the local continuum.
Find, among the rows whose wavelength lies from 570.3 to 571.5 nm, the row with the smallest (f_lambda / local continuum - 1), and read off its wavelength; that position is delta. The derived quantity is 571.163 nm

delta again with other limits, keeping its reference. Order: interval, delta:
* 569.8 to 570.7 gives 569.849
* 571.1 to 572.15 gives 571.163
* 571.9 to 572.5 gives 572.216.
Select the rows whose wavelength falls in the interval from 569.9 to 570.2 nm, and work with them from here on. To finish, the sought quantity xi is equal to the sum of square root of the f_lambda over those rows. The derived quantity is 6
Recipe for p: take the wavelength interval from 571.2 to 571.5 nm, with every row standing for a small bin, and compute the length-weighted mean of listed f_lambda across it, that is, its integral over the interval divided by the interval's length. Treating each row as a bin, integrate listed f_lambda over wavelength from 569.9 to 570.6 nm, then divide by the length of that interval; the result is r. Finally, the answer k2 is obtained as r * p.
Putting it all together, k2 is 105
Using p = 10.0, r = 10.5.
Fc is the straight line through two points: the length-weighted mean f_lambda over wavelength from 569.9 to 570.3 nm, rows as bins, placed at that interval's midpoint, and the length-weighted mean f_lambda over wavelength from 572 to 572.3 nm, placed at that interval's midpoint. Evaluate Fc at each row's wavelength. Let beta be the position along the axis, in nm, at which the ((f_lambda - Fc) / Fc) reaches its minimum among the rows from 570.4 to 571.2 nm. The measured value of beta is 571.163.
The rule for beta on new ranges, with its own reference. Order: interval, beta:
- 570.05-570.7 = 570.112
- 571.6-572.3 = 572.216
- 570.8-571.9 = 571.163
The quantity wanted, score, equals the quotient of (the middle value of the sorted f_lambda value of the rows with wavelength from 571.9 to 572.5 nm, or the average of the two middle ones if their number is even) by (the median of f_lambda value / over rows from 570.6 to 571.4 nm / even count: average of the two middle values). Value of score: 0.94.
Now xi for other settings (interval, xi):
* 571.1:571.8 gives 16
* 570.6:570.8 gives 6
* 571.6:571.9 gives 6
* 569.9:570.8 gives 23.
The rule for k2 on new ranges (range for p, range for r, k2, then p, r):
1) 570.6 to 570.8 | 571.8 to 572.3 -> 97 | 10.3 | 9.4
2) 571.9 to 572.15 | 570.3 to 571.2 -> 97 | 9.5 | 10.3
